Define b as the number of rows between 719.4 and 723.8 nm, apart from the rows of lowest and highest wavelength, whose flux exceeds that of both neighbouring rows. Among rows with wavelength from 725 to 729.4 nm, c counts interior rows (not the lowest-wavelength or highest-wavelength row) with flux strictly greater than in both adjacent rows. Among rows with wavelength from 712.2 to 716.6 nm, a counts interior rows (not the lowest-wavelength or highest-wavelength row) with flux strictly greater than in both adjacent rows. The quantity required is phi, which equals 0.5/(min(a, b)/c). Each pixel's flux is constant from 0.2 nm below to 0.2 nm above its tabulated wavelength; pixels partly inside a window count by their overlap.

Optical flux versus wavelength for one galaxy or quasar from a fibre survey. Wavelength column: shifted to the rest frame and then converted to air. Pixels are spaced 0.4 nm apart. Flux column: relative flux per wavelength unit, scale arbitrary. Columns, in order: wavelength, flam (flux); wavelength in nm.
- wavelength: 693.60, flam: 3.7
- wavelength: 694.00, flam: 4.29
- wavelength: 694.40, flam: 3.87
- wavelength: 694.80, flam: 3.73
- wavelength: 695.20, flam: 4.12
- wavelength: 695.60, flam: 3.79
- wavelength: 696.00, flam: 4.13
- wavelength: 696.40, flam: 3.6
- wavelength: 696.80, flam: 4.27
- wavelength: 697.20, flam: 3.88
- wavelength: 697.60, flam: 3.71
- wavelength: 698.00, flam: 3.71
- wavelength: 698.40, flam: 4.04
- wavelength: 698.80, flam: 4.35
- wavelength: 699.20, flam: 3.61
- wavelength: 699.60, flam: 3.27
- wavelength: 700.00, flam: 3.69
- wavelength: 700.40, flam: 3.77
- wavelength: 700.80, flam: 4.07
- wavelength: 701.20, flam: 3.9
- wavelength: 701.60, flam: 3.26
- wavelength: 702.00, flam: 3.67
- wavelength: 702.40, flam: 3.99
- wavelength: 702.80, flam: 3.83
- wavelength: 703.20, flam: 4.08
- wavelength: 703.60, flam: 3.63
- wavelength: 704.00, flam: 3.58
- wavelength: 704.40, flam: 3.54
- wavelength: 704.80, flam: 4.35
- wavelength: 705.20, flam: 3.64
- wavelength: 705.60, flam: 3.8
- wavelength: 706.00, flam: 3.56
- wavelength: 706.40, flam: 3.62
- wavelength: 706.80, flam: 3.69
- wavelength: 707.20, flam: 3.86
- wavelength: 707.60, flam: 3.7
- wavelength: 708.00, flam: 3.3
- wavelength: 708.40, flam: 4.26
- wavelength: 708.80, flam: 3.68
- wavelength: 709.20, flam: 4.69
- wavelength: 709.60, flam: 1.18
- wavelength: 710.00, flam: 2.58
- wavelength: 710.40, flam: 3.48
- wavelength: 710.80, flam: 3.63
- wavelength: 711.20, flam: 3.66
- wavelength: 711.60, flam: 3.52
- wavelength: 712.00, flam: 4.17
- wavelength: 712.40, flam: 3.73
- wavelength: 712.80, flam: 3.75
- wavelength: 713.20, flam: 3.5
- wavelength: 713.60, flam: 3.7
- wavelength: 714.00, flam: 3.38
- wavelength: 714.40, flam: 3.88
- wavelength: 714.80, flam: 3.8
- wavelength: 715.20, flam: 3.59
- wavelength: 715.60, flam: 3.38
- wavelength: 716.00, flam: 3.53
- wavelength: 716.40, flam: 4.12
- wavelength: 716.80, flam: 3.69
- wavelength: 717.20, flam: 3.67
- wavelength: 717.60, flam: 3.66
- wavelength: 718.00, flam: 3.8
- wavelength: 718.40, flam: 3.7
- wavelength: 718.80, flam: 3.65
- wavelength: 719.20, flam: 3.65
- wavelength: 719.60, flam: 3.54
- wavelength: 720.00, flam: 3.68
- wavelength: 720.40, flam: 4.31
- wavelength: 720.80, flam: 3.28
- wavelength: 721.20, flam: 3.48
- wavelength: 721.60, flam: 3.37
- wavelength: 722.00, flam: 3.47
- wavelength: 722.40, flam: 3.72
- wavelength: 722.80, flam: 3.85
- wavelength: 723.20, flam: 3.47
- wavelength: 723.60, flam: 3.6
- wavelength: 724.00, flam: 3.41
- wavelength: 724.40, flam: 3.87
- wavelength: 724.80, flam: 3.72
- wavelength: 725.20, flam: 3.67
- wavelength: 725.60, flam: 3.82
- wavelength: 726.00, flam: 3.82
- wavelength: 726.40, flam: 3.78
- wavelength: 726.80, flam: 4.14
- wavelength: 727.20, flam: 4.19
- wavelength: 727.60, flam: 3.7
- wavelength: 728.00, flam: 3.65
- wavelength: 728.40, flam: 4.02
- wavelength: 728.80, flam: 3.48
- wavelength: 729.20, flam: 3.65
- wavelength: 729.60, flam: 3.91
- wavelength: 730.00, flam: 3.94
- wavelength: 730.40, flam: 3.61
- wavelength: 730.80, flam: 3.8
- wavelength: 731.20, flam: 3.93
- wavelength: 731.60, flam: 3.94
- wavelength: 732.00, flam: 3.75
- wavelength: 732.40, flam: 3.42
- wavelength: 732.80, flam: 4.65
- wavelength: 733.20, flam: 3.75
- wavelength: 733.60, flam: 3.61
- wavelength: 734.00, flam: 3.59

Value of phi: 0.33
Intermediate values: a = 3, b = 3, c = 2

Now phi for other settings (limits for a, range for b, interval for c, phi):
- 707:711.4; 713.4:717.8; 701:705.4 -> 0.75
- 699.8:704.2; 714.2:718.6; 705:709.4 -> 0.75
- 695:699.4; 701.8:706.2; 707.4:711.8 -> 0.50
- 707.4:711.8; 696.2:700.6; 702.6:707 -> 0.75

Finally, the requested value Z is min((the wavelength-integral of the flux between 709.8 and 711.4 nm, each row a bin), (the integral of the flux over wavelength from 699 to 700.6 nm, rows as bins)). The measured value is 5.3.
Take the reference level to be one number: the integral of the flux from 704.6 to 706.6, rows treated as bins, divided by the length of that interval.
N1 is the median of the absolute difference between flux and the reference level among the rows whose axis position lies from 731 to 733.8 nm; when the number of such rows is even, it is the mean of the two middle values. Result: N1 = 0.146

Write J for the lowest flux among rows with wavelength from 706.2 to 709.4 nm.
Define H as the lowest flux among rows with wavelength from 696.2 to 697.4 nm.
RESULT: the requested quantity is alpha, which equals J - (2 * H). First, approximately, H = 3.6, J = 3.3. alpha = -3.9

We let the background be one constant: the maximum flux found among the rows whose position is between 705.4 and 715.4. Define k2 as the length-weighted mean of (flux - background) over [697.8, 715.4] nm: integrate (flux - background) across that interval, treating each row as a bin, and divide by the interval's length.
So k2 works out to -1.02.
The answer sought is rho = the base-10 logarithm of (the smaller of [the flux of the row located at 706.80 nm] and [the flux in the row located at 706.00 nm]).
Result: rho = 0.551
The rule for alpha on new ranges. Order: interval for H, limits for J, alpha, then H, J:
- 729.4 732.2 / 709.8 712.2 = -4.6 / 3.61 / 2.58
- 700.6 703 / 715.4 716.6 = -3.1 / 3.26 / 3.38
